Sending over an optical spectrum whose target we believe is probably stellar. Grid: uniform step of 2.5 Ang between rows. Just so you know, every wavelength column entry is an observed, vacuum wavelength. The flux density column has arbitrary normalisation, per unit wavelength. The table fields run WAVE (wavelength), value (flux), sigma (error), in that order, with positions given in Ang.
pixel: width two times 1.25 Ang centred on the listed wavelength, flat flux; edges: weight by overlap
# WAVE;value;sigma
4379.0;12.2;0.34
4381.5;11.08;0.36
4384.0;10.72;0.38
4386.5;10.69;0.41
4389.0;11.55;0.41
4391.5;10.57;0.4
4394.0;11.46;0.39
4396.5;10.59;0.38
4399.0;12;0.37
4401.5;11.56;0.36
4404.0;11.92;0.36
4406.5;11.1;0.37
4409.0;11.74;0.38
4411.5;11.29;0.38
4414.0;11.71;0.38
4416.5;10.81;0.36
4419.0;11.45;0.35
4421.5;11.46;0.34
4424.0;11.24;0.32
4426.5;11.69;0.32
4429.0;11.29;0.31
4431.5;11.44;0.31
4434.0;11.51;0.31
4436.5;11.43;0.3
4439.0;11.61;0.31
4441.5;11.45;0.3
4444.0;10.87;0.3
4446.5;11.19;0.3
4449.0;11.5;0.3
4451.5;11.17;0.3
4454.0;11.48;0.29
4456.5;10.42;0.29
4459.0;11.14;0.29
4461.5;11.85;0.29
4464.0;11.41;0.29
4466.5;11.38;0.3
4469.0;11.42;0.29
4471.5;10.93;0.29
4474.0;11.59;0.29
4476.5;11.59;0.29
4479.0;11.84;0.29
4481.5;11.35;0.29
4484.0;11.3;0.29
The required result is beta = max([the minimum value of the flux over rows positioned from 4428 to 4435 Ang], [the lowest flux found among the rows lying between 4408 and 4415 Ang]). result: 11.3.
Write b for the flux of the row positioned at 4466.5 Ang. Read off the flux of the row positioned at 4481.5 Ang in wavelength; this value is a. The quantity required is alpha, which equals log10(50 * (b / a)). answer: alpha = 1.70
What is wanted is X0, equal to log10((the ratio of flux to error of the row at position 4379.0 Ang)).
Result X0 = 1.55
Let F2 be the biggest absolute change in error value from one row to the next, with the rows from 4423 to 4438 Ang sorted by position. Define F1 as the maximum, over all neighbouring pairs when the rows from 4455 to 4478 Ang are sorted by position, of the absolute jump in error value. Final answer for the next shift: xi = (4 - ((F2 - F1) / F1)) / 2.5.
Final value 1.60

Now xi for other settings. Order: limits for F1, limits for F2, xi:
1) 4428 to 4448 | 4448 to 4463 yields 1.60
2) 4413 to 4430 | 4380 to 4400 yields 1.40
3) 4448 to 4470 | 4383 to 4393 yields 0.80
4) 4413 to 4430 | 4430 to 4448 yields 1.80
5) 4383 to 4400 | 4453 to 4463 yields 2.00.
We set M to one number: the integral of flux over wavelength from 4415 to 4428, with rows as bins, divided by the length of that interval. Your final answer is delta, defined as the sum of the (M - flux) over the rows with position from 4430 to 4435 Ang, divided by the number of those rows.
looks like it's -0.14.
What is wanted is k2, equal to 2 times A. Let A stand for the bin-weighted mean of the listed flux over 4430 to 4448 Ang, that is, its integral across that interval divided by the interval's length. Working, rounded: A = 11.4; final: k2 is 22.7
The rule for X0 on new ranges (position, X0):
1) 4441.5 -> 1.58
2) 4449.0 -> 1.58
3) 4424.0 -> 1.55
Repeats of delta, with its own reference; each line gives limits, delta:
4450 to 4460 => 0.28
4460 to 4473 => -0.06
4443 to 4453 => 0.15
